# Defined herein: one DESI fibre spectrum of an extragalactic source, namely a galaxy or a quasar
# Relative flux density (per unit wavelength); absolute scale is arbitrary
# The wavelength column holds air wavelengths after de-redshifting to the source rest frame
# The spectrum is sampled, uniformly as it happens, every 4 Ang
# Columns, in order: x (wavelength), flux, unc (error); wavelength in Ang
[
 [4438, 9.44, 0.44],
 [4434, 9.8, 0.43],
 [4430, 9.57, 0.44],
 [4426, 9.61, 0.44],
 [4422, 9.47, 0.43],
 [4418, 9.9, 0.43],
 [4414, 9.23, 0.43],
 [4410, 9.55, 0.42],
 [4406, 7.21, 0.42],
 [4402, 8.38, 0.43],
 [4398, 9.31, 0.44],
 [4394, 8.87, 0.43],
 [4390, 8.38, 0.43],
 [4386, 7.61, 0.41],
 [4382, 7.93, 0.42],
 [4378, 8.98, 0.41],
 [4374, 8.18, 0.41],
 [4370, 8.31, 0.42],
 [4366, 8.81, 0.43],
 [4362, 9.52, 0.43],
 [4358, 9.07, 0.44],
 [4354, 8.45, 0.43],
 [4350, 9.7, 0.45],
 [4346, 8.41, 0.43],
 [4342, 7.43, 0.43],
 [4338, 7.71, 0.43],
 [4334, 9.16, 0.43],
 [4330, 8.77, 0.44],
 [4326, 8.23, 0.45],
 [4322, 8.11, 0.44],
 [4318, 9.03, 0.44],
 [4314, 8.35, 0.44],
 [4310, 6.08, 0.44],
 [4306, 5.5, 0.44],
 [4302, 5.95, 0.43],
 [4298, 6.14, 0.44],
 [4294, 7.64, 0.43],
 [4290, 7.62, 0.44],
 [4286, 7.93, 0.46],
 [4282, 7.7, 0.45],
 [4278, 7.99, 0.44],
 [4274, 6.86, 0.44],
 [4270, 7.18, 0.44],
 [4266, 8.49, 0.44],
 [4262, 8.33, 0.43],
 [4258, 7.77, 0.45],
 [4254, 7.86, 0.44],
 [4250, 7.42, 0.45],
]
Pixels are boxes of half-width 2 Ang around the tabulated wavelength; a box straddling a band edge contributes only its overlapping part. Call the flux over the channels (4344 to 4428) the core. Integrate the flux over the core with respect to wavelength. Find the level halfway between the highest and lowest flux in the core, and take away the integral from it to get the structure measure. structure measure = -731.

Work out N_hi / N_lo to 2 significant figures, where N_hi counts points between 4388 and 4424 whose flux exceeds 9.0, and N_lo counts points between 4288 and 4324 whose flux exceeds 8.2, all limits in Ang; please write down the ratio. 2.5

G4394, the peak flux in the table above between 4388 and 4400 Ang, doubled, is 18.6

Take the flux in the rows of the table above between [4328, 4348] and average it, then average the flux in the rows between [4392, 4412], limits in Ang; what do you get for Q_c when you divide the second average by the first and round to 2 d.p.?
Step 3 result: 1.04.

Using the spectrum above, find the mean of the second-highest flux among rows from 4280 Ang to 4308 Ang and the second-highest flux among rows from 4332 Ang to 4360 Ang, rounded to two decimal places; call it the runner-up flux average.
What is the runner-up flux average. 8.43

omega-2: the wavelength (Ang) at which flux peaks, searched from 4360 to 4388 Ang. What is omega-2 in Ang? 4362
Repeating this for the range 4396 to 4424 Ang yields 4418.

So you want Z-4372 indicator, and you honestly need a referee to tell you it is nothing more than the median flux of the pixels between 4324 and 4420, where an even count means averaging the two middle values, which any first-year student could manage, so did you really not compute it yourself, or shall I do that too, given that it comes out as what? 8.6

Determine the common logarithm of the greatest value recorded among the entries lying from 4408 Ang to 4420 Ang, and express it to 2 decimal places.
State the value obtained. 1.00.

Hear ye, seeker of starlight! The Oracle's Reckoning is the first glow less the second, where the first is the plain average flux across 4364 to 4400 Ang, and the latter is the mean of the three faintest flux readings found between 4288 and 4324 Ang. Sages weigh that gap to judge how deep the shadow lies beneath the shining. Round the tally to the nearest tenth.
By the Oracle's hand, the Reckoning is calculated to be 2.6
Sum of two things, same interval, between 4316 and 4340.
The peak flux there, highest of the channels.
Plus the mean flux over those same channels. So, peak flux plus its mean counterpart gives 17.7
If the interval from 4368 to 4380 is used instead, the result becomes 17.5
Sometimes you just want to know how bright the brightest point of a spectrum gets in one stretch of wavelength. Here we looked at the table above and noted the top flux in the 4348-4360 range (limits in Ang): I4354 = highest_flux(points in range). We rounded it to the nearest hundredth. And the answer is 9.70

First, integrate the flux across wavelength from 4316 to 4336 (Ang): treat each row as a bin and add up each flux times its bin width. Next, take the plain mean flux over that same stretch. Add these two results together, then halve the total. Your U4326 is 91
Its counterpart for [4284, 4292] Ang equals 35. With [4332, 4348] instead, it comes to 70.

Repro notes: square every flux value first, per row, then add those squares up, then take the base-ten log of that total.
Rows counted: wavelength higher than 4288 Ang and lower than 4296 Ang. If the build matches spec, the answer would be 2.07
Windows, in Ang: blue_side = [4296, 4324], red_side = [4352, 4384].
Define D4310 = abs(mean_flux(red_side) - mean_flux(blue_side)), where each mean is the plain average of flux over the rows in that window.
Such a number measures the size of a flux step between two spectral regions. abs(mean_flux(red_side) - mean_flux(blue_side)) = 1.63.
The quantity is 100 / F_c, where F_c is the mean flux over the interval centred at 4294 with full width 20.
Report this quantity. 14.2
